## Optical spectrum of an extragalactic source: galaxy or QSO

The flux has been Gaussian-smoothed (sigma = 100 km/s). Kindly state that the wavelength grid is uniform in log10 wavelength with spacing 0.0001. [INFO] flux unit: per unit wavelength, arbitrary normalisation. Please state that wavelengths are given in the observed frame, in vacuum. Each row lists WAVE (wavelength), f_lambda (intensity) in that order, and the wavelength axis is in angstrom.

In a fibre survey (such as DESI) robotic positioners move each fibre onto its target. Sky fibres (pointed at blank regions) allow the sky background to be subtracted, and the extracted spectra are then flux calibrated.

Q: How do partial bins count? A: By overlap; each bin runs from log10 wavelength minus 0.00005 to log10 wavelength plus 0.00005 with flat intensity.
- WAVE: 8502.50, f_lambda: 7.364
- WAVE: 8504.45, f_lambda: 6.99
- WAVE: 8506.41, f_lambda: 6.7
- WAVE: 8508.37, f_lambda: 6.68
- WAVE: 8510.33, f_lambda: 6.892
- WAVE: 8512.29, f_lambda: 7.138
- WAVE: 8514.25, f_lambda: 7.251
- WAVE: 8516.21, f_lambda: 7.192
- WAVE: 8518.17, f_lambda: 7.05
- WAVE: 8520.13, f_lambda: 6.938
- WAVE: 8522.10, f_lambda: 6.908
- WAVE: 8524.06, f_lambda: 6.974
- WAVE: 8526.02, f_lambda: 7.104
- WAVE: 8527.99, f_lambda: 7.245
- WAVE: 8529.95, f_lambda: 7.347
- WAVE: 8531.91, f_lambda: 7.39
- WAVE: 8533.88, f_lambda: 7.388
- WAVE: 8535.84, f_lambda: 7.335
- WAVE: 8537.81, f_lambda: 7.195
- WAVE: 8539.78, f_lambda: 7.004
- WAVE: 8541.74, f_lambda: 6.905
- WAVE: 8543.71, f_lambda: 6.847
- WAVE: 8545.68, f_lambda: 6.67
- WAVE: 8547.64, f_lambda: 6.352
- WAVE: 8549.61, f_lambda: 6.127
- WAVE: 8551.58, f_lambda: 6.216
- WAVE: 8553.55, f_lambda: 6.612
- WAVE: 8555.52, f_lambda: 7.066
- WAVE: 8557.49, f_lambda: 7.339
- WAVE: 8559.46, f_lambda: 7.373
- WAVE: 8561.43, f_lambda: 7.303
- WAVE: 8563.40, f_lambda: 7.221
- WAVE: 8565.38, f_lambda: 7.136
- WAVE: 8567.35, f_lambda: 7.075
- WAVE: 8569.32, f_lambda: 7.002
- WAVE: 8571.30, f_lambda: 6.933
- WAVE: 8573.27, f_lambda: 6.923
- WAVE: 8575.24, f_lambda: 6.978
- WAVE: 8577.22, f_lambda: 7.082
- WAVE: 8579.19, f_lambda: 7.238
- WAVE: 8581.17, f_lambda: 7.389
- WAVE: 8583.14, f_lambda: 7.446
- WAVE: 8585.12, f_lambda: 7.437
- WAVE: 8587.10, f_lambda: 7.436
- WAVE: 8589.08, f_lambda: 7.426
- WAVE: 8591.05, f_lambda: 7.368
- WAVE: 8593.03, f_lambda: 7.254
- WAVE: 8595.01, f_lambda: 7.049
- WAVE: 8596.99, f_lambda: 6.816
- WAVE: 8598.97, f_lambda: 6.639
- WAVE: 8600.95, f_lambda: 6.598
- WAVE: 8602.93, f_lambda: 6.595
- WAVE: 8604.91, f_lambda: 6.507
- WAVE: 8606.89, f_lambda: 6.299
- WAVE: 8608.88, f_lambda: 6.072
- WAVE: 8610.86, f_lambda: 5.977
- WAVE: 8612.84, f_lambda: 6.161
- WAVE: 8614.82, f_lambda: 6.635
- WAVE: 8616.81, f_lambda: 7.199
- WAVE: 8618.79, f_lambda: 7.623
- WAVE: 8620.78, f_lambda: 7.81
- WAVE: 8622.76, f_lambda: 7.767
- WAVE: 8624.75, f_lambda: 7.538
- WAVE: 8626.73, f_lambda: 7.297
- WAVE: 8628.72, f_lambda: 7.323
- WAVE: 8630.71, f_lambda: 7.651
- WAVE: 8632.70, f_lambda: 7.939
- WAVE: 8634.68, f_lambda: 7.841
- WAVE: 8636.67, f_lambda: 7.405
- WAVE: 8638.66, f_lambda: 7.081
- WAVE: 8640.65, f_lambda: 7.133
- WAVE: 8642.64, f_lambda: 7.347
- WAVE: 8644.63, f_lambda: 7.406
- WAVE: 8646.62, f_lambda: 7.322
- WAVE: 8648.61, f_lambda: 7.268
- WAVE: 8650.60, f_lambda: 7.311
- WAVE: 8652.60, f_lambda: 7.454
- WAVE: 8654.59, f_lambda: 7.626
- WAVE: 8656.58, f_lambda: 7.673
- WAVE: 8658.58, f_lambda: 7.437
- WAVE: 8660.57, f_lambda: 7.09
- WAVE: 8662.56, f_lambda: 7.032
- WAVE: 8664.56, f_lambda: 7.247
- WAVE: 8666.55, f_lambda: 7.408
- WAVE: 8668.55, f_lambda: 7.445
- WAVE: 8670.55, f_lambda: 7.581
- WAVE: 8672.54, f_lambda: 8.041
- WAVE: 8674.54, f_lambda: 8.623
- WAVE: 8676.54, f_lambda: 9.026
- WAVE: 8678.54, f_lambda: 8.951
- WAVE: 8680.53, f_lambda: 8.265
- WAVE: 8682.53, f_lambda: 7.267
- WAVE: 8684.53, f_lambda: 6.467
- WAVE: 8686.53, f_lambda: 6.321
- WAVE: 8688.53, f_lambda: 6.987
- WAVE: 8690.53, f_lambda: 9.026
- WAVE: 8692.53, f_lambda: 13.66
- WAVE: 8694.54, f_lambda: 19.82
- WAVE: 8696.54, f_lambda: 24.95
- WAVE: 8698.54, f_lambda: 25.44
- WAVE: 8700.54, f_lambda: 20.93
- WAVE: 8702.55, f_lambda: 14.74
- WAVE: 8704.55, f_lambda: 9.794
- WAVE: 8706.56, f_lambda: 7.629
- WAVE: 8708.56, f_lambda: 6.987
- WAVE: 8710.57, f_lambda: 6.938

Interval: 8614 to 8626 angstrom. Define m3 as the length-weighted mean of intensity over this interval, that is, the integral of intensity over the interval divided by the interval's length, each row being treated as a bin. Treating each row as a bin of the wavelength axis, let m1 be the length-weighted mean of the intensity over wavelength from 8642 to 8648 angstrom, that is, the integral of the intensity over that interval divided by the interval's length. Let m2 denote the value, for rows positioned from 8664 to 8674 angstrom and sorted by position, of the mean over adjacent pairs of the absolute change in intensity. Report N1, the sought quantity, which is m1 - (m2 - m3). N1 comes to 14.6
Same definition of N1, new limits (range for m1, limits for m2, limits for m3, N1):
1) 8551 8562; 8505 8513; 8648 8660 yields 14.3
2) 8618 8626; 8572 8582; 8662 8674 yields 15.1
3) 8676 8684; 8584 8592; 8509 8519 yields 15.3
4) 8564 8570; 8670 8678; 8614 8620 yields 13.8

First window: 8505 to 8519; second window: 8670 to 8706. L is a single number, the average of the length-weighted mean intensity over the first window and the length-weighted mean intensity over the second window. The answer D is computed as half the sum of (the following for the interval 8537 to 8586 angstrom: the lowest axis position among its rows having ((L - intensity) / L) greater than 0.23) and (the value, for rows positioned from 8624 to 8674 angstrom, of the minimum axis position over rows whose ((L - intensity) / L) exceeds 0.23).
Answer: 8582.3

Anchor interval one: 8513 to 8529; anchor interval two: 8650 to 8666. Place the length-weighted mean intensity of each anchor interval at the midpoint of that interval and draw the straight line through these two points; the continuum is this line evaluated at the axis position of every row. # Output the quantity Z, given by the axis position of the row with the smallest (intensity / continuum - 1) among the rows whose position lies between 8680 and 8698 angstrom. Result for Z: 8686.53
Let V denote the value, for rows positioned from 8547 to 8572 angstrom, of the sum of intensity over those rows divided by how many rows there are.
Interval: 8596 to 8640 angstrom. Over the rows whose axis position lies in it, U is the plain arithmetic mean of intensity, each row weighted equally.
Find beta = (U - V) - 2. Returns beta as -1.87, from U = 7.0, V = 6.90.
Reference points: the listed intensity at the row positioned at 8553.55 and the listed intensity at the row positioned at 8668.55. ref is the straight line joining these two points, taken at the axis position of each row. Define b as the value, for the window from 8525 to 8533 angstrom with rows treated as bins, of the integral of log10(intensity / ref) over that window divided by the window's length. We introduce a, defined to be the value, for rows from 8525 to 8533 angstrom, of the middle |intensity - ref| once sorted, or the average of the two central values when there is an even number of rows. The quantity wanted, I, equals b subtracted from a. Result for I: 0.81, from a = 0.86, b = 0.053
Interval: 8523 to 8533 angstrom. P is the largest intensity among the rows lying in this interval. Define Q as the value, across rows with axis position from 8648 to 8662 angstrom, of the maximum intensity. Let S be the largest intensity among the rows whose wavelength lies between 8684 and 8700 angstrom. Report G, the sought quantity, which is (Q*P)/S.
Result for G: 2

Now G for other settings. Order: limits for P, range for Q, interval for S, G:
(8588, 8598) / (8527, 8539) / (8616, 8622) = 7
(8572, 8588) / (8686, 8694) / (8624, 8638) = 13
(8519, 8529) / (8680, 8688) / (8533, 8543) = 8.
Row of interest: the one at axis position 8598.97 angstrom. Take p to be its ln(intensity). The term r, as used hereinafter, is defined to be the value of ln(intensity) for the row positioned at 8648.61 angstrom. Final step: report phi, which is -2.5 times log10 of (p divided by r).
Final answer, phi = 0.051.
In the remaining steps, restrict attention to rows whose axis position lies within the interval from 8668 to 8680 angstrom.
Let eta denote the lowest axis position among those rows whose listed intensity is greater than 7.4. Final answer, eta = 8668.55 angstrom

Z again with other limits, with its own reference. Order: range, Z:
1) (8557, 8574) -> 8573.27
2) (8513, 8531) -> 8522.10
